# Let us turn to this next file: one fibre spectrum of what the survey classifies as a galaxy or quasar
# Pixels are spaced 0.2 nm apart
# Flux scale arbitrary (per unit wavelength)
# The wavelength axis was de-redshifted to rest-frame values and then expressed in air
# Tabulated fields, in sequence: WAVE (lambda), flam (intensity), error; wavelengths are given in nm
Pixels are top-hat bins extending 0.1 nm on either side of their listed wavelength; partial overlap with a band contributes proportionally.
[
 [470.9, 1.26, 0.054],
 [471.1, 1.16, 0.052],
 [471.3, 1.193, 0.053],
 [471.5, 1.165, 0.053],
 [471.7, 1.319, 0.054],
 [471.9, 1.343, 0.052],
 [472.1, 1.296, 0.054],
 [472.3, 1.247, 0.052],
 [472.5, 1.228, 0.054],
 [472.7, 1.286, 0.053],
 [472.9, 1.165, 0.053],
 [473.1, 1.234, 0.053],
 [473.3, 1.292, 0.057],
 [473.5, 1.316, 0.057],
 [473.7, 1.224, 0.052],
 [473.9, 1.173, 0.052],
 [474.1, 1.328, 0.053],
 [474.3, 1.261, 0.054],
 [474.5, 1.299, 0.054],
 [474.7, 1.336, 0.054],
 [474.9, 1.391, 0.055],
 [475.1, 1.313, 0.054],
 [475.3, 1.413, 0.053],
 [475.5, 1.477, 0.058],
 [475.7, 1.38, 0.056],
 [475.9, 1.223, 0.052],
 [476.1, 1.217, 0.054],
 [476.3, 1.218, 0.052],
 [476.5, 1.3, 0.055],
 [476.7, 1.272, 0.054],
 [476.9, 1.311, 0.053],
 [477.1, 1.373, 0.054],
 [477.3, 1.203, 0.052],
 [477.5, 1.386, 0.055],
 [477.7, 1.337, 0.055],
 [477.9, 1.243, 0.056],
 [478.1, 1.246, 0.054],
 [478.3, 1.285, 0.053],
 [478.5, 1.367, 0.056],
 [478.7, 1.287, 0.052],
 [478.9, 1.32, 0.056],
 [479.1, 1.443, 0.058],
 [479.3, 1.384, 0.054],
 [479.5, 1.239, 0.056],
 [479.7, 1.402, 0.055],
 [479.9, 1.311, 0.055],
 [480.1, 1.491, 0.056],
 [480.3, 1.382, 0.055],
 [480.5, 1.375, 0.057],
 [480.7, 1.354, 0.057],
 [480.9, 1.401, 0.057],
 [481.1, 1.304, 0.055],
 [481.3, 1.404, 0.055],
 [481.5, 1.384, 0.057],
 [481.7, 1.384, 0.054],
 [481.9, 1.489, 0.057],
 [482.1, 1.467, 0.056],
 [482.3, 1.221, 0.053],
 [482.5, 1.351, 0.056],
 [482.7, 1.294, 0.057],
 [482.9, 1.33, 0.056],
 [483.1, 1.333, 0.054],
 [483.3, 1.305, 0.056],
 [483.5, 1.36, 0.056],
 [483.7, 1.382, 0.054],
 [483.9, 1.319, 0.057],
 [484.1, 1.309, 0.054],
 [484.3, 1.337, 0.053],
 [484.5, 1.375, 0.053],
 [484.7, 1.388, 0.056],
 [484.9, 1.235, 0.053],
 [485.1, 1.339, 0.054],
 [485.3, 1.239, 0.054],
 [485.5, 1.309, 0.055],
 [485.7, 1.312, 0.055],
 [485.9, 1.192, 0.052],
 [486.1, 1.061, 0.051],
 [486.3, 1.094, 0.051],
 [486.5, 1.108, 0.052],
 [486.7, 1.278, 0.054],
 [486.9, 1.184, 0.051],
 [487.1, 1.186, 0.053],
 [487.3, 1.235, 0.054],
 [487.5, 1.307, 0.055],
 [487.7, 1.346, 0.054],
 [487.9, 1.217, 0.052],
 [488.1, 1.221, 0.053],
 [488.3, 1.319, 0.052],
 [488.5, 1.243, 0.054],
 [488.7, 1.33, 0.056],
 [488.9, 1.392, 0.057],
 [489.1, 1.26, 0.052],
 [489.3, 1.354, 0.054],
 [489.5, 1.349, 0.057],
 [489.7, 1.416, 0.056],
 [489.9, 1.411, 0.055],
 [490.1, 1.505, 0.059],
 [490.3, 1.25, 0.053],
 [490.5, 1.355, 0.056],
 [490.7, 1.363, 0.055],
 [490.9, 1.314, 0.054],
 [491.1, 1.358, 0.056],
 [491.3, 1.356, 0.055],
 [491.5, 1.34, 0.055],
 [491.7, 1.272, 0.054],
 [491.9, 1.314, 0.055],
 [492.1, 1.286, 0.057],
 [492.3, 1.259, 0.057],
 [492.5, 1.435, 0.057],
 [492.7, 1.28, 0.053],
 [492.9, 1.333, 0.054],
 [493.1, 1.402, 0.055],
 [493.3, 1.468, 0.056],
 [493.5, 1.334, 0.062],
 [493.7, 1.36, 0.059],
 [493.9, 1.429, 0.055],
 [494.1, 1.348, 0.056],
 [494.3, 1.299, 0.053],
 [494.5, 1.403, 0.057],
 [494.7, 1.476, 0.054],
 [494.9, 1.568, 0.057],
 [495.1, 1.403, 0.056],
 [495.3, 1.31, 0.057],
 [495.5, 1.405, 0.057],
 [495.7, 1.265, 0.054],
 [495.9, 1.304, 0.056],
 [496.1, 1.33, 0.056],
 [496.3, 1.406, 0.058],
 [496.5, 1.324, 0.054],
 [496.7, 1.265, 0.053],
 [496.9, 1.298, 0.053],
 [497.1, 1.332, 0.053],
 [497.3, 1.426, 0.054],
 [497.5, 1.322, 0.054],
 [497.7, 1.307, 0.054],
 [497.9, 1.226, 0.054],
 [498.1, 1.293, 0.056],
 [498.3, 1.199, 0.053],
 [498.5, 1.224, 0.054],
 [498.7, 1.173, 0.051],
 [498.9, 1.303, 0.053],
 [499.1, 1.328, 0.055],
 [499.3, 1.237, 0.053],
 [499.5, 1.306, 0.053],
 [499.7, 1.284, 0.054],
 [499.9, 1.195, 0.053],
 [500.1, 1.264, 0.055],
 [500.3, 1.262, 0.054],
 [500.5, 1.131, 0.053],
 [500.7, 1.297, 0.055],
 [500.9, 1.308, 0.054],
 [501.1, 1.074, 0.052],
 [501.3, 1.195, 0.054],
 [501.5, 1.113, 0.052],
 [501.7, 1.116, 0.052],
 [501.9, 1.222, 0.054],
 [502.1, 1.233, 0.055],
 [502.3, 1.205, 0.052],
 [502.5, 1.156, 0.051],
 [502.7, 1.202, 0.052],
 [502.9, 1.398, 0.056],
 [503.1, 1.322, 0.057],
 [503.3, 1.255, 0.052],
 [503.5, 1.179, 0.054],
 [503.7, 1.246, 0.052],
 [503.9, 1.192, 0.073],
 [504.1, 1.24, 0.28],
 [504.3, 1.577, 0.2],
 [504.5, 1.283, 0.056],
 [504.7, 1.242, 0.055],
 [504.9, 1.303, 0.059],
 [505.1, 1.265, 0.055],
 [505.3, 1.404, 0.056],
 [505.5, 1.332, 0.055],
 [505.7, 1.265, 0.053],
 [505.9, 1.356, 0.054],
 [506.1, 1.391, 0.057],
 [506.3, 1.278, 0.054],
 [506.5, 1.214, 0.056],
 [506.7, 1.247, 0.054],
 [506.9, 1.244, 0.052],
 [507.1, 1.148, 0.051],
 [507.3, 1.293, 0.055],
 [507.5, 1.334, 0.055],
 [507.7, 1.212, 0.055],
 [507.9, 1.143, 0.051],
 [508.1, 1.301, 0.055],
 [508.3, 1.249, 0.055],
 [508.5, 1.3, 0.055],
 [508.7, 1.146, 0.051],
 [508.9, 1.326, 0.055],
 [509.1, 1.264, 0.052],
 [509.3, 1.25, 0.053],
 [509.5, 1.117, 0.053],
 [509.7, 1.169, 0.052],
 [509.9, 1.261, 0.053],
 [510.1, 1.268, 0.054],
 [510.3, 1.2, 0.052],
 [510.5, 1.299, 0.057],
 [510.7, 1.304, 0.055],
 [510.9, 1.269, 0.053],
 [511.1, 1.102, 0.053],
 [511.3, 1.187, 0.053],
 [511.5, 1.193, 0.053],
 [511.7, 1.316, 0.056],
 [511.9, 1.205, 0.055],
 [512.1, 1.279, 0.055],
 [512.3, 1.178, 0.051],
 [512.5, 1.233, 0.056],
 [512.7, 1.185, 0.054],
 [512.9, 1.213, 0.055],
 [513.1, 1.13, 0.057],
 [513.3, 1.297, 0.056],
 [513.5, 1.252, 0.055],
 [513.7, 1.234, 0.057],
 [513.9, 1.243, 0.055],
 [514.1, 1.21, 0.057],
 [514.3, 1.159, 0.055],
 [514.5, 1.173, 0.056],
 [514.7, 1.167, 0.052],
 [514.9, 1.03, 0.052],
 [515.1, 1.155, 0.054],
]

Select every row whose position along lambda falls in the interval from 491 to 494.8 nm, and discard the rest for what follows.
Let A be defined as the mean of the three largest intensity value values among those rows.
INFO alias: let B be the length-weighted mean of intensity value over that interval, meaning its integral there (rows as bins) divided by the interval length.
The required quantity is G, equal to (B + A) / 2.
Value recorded 1.41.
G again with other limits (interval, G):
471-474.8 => 1.30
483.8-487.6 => 1.31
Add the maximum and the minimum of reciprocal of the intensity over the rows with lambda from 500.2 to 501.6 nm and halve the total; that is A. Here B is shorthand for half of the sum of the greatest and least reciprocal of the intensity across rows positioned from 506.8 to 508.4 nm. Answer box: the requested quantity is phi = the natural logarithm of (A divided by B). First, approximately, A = 0.85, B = 0.812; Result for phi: 0.04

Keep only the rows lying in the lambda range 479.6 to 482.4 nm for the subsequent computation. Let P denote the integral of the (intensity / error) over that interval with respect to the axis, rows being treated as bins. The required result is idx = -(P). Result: -69.6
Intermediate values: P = 69.6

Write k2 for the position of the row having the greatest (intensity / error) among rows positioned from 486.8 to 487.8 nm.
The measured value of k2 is 487.7 nm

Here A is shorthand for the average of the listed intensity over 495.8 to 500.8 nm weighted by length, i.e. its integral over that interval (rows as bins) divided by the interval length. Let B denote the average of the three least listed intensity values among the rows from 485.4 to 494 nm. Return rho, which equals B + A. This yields 2.37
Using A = 1.28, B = 1.09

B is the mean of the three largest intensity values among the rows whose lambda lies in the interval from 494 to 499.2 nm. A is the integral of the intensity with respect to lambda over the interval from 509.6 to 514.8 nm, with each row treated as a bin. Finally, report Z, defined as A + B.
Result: 7.8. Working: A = 6.35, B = 1.49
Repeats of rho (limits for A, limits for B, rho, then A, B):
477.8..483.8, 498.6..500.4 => 2.55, 1.35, 1.20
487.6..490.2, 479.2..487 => 2.42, 1.34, 1.09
